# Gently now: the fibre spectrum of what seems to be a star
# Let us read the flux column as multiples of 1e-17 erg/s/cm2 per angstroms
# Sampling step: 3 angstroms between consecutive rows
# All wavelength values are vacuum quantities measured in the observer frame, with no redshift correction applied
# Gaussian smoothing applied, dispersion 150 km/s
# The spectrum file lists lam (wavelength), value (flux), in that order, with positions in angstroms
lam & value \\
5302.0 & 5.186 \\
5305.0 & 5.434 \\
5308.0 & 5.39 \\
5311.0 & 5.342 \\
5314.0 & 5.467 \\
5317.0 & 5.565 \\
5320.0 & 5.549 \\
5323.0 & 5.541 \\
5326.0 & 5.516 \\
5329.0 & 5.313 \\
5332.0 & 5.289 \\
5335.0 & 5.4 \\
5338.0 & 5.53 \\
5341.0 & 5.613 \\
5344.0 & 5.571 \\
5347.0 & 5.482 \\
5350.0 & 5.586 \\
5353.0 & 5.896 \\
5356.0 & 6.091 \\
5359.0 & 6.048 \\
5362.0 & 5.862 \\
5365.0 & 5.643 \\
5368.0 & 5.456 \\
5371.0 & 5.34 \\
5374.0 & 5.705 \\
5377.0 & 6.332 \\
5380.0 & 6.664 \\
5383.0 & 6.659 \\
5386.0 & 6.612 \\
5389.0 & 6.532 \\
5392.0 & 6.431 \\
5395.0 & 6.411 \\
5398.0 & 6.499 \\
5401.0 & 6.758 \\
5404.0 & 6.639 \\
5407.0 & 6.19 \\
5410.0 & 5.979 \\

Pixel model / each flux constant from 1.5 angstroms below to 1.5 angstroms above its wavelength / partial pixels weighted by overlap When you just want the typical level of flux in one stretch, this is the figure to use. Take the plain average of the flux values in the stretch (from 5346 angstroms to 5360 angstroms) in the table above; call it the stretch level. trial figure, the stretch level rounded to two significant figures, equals 5.8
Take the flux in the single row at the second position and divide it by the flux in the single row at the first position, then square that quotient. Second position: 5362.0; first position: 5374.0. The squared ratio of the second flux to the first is 1.06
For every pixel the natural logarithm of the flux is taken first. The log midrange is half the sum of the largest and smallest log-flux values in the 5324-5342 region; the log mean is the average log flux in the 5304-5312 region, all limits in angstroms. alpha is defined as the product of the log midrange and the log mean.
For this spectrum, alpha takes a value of 2.86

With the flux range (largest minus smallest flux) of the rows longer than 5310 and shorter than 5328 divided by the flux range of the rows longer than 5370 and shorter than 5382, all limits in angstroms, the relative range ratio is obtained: 0.17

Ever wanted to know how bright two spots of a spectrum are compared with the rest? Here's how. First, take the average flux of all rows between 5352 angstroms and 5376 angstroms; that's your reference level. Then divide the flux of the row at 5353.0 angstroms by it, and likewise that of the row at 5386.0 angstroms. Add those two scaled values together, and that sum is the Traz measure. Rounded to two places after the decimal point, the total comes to 2.17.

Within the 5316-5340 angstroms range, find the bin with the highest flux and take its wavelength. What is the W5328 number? 5317.0 angstroms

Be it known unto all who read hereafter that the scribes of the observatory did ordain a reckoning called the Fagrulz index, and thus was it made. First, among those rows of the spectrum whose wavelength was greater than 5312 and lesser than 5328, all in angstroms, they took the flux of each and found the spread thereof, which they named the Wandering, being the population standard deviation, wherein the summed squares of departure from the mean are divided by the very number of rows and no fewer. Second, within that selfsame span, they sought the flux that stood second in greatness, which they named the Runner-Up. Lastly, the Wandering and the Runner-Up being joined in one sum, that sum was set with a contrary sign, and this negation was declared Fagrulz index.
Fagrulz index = -5.6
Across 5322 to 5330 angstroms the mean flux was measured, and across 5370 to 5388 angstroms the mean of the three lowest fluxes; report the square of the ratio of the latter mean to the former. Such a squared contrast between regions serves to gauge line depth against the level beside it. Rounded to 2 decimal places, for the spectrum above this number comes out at 1.13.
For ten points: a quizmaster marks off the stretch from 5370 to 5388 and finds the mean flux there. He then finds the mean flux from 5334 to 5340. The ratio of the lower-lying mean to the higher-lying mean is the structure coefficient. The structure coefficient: 0.88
